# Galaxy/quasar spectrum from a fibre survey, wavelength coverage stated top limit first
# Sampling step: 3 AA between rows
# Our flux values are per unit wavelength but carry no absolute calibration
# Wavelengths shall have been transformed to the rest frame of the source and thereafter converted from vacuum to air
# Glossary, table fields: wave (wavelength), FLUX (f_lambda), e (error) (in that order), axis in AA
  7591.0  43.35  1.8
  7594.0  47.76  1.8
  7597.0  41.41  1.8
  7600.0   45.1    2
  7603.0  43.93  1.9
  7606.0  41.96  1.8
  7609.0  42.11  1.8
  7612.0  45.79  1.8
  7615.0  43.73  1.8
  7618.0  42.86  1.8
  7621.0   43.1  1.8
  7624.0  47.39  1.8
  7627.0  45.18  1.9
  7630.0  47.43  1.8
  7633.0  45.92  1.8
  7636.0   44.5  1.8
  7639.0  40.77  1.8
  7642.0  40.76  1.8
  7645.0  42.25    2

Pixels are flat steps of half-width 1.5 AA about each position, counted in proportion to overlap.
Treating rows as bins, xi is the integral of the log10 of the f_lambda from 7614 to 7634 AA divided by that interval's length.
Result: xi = 1.65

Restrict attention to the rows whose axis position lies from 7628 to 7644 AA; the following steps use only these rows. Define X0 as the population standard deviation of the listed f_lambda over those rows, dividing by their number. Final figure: 2.70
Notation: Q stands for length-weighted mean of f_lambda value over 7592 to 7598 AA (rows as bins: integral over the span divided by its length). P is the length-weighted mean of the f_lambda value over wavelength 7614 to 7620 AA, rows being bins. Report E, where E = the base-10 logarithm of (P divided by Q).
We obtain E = -0.01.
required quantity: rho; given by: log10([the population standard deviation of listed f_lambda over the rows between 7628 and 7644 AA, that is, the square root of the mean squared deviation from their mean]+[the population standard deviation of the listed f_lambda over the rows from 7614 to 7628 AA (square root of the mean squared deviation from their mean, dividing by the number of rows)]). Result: 0.64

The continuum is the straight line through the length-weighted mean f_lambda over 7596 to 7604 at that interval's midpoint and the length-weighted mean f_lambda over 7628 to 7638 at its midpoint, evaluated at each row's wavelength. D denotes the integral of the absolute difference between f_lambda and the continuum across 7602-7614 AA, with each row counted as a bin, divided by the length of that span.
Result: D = 1.44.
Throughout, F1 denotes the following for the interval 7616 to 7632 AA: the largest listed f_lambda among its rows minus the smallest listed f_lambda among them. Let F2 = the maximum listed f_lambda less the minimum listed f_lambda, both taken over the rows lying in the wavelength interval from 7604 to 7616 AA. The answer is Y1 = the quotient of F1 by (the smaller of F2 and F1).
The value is 1.19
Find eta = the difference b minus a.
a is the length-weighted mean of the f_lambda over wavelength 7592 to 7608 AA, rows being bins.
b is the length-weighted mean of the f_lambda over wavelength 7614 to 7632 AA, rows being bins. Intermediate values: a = 44.0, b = 45.0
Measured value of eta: 1.1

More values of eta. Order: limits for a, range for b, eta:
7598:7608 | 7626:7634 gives 2.8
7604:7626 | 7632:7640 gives -0.1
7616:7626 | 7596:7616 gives -1.0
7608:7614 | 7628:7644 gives -0.2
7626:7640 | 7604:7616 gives -1.5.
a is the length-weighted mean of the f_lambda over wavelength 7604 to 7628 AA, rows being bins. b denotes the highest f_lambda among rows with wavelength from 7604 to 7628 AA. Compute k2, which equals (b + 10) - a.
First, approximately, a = 44.0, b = 47.39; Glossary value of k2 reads 13.4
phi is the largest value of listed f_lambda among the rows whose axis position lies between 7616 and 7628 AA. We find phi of 47.39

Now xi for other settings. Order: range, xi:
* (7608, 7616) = 1.64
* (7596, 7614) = 1.64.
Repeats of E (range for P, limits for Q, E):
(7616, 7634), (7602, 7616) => 0.02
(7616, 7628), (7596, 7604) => 0.01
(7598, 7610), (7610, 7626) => -0.01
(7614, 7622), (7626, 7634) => -0.03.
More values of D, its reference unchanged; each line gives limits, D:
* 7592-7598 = 3.13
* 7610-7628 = 1.44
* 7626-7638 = 1.13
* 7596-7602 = 1.60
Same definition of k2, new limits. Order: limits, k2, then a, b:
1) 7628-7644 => 13.6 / 43.9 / 47.43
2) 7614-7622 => 10.5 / 43.2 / 43.73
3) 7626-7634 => 11.2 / 46.3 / 47.43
